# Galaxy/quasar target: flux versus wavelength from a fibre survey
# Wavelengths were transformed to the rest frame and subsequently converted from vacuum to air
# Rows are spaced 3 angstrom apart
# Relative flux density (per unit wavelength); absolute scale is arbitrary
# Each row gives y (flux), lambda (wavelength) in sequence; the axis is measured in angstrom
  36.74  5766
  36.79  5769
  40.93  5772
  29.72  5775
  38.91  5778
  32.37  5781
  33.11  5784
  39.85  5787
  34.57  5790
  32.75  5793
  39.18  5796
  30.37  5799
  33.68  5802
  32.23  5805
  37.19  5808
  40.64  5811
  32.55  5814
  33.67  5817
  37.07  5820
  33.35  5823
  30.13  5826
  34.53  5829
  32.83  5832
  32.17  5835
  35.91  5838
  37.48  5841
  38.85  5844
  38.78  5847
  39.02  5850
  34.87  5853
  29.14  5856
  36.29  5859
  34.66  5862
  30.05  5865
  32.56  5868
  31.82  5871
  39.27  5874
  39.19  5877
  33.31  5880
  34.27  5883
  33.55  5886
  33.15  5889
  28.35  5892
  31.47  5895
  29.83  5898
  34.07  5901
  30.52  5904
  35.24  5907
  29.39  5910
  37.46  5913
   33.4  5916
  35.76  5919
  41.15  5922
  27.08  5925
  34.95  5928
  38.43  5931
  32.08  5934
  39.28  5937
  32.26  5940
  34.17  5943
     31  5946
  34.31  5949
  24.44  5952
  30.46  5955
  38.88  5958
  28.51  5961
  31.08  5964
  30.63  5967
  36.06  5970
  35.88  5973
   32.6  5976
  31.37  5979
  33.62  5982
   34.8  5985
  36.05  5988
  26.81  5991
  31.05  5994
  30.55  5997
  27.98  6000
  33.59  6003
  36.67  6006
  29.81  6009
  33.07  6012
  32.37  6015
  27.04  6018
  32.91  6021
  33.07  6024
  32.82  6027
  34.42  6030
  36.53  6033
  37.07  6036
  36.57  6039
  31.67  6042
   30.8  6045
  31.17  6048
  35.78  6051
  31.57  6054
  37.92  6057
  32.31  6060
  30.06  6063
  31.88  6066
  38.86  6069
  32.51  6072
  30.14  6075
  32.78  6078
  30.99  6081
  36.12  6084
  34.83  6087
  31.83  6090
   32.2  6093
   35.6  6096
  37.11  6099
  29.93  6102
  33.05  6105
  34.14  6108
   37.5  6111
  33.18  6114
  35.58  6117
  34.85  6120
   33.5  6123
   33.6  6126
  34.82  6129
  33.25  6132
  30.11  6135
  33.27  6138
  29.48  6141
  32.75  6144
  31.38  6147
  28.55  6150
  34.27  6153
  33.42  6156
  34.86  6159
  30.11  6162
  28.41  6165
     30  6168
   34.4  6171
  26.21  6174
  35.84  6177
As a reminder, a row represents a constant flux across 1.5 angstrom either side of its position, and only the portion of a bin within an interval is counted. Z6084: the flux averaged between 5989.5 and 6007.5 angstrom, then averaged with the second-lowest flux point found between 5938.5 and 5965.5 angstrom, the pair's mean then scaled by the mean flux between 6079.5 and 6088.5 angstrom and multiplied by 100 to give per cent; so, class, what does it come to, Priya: 88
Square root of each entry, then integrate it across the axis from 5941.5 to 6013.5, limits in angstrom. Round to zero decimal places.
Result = 408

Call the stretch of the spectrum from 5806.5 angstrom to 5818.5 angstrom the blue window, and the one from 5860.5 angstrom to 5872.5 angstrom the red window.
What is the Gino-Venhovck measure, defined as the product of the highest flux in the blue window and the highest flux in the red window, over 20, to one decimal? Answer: 70.4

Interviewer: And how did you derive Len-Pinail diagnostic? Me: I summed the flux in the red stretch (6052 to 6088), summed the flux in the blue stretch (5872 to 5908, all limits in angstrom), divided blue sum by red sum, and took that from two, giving 0.99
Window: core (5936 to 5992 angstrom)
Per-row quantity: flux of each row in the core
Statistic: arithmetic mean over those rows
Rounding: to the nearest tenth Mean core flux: 32.7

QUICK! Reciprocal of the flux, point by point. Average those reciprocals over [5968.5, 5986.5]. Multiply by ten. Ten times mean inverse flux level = 0.294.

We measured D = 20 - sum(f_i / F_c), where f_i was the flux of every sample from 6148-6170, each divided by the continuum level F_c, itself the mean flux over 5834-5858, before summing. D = 13.9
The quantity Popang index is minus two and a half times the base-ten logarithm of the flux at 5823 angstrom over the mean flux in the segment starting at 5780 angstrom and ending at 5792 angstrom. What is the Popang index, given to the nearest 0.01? 0.05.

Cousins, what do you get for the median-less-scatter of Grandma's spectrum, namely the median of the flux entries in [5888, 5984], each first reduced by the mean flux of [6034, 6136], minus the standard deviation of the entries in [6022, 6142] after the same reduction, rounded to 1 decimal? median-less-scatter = -3.2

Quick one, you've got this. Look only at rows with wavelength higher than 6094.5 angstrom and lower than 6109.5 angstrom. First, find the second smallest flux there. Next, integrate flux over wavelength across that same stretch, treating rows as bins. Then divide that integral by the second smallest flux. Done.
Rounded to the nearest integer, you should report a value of 15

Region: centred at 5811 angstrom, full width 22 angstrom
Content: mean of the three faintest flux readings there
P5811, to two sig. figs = 33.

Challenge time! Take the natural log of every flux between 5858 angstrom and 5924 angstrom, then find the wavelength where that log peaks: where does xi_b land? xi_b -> 5922 angstrom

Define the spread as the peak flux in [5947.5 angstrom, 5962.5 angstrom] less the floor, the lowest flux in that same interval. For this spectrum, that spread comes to 14.4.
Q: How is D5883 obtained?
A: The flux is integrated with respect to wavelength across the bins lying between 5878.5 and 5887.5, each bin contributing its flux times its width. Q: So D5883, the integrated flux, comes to 303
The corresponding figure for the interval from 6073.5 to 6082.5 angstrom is 282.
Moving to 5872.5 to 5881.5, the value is 335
